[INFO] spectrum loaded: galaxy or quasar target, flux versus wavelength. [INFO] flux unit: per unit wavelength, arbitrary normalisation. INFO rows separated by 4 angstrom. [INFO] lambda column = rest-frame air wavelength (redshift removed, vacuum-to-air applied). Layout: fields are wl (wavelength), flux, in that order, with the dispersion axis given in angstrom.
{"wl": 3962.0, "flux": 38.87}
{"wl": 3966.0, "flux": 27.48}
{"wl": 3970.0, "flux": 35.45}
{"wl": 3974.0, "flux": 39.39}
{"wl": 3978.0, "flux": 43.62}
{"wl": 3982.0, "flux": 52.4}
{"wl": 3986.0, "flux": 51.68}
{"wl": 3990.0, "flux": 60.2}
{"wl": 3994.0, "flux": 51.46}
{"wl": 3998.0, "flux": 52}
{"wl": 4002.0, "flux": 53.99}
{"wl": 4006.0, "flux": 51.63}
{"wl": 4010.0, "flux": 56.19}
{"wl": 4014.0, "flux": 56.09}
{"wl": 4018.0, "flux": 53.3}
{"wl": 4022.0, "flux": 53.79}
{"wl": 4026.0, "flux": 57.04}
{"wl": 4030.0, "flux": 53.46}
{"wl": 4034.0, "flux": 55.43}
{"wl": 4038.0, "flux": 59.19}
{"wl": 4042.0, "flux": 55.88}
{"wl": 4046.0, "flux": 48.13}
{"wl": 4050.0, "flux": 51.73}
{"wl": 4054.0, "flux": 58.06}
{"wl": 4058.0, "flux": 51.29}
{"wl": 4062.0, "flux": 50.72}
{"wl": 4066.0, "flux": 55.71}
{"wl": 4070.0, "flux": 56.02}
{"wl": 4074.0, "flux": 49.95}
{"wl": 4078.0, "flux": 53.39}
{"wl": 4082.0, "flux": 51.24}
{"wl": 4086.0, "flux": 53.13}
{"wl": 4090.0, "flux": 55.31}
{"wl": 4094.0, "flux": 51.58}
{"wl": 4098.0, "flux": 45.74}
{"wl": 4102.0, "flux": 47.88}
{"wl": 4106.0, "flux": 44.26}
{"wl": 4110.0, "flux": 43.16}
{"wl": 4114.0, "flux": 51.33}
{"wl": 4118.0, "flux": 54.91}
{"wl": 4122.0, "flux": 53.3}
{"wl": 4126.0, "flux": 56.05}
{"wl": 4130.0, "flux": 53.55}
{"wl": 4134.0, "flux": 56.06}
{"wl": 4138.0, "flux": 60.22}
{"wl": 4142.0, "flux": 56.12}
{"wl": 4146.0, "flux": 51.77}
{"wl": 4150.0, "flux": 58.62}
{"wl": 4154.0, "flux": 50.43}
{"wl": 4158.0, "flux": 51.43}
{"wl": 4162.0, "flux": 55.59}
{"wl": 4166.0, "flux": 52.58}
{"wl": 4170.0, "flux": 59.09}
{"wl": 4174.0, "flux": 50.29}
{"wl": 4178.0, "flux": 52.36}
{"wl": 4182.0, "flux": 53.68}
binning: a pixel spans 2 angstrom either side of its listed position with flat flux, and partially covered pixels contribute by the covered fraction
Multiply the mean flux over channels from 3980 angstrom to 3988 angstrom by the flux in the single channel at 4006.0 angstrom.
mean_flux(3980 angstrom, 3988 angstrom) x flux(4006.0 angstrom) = 2687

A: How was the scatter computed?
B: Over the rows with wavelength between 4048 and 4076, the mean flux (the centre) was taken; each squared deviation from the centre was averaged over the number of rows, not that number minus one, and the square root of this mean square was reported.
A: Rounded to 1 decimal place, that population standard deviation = 2.9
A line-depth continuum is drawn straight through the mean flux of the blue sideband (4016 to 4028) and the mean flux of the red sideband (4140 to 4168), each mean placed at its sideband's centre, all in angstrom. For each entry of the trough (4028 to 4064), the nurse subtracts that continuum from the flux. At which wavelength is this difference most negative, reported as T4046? 4046.0 angstrom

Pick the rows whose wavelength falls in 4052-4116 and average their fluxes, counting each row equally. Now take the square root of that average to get 7.15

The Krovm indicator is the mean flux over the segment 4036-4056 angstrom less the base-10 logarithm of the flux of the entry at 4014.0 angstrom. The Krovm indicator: 52.8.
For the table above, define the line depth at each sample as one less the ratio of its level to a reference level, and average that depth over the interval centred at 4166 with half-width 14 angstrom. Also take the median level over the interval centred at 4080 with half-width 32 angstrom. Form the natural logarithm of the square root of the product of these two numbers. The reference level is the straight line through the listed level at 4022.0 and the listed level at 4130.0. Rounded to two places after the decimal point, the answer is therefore -0.53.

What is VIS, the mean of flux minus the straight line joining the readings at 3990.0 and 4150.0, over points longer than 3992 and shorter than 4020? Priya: -6.5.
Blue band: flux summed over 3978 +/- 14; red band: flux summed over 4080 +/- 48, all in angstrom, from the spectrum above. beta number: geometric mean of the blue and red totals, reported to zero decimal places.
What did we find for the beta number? 624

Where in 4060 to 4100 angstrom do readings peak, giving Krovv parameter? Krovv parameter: 4070.0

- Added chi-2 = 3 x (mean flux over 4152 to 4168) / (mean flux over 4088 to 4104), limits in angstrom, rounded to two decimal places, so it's 3.14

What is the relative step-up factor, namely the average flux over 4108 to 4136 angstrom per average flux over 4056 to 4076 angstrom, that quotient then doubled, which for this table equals 2.00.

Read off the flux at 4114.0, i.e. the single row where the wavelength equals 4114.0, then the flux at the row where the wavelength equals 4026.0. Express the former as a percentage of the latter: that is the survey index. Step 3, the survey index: 90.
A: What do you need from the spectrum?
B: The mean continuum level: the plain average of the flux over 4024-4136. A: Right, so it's 52.6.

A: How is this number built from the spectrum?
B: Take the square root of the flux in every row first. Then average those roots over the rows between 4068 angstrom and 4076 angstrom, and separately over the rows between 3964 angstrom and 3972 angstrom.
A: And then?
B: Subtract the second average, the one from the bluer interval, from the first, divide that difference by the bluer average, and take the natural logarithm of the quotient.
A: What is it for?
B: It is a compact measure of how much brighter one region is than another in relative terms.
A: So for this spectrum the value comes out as -1.2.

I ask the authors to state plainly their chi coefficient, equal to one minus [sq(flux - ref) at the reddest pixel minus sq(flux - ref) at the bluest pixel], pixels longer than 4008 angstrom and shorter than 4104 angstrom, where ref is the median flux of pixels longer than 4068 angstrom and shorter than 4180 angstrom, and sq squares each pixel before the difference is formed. -13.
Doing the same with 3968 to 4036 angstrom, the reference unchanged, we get 297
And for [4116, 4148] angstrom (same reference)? 4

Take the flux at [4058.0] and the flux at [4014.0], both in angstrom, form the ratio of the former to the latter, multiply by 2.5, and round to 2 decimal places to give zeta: 2.29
